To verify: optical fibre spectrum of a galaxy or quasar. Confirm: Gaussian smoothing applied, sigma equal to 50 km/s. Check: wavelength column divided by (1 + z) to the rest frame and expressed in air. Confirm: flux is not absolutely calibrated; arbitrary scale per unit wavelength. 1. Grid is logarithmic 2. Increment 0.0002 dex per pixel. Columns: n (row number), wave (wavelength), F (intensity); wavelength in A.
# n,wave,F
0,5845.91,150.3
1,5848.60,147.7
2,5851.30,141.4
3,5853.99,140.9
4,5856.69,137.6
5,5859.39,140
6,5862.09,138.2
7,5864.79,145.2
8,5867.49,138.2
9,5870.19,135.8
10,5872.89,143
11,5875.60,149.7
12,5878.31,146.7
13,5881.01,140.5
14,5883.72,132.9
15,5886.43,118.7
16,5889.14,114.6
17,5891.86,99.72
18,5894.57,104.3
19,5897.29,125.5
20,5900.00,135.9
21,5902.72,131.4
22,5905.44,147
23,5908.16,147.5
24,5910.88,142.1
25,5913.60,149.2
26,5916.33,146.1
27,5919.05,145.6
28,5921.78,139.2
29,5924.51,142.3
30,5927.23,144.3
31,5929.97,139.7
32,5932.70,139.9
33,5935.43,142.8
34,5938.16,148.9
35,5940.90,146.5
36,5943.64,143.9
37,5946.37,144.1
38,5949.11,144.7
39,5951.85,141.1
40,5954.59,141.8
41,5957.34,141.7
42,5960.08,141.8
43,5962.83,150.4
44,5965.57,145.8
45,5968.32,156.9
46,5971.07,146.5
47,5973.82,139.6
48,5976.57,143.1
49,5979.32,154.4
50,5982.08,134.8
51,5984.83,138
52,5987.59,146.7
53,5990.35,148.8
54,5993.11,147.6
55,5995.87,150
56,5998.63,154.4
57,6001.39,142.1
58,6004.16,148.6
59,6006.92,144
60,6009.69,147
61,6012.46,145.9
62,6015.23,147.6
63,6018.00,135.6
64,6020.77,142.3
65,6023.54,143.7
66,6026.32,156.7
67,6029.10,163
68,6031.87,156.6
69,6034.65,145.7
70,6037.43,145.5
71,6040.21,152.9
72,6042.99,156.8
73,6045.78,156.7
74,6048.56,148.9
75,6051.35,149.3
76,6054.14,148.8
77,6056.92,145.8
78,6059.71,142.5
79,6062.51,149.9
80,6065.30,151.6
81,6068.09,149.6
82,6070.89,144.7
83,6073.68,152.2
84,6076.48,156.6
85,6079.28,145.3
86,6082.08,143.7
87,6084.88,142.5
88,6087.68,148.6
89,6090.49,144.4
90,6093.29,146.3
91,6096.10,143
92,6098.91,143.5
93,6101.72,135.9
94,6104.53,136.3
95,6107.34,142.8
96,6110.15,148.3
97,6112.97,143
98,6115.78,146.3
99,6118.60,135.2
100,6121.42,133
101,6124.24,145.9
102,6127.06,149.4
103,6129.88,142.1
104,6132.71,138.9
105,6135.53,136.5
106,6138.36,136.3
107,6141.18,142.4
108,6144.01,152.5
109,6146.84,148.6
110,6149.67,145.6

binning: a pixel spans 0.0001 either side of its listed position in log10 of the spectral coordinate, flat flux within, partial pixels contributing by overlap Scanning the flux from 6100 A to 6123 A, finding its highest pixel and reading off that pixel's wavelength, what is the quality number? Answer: 6110.15 A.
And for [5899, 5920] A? 5913.60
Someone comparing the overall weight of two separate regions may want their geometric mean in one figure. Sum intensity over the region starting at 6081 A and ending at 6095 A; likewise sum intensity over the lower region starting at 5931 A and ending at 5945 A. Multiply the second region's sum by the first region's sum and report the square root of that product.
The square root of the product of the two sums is 724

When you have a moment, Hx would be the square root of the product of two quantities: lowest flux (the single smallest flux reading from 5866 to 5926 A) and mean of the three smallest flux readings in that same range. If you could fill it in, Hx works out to 103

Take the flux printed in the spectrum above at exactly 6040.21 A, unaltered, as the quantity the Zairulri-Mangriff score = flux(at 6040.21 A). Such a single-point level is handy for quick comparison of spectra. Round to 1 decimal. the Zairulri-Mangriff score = 152.9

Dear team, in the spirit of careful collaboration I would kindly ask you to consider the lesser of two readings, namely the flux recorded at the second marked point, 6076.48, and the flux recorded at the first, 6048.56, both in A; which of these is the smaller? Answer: 149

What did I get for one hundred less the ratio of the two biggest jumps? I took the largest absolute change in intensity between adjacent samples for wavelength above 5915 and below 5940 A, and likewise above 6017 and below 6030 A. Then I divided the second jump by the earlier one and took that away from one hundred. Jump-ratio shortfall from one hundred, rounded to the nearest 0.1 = 98.0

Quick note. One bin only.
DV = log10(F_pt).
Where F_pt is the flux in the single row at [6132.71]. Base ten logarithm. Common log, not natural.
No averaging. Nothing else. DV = 2.14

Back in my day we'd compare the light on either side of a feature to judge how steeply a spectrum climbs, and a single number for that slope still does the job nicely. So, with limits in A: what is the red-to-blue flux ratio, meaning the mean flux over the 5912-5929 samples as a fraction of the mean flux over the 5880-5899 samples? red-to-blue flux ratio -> 1.21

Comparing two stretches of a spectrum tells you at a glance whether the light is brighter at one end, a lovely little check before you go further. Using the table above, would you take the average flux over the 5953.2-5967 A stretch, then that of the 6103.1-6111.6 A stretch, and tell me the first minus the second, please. 2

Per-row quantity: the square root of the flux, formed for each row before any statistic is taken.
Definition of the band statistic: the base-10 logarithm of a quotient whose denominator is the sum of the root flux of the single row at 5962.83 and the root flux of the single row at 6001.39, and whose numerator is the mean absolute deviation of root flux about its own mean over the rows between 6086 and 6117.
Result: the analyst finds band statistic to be -2.29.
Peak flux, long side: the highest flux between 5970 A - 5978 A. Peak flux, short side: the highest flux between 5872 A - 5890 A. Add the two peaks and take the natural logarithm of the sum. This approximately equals 5.69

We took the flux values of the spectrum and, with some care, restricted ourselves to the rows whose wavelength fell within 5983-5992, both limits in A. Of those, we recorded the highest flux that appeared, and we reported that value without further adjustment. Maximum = 148.8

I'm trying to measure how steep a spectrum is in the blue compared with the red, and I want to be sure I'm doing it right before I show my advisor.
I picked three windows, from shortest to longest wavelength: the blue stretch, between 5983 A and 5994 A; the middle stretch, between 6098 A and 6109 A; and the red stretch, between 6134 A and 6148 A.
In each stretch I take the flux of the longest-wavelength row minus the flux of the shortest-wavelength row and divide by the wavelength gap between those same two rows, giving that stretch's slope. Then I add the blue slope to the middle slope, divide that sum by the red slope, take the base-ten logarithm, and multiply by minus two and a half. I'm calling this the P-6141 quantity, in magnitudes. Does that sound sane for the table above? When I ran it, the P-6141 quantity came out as 0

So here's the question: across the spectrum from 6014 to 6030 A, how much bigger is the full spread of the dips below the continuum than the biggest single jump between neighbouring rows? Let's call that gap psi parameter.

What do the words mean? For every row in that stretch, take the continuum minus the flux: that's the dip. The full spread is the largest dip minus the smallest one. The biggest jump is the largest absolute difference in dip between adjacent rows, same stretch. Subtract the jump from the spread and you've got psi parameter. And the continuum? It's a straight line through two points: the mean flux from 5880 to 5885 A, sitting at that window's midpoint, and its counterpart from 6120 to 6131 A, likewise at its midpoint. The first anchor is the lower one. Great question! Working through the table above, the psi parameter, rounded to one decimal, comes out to 14.2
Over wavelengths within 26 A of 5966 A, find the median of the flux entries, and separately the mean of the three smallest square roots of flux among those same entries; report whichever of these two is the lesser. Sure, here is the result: 11.7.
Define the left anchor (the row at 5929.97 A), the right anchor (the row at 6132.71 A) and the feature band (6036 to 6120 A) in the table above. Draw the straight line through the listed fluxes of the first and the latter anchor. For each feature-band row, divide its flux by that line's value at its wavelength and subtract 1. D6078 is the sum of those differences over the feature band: 1.6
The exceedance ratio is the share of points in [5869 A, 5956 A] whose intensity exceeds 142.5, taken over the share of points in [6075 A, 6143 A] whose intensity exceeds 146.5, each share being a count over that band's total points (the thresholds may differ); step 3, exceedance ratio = 2.8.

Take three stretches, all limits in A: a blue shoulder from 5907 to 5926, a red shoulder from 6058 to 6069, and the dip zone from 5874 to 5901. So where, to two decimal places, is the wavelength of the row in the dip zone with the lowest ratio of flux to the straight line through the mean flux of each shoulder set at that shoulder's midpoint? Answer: 5891.86 A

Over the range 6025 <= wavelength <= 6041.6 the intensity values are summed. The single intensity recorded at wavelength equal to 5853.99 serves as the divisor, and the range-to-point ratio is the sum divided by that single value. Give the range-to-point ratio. 6.53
